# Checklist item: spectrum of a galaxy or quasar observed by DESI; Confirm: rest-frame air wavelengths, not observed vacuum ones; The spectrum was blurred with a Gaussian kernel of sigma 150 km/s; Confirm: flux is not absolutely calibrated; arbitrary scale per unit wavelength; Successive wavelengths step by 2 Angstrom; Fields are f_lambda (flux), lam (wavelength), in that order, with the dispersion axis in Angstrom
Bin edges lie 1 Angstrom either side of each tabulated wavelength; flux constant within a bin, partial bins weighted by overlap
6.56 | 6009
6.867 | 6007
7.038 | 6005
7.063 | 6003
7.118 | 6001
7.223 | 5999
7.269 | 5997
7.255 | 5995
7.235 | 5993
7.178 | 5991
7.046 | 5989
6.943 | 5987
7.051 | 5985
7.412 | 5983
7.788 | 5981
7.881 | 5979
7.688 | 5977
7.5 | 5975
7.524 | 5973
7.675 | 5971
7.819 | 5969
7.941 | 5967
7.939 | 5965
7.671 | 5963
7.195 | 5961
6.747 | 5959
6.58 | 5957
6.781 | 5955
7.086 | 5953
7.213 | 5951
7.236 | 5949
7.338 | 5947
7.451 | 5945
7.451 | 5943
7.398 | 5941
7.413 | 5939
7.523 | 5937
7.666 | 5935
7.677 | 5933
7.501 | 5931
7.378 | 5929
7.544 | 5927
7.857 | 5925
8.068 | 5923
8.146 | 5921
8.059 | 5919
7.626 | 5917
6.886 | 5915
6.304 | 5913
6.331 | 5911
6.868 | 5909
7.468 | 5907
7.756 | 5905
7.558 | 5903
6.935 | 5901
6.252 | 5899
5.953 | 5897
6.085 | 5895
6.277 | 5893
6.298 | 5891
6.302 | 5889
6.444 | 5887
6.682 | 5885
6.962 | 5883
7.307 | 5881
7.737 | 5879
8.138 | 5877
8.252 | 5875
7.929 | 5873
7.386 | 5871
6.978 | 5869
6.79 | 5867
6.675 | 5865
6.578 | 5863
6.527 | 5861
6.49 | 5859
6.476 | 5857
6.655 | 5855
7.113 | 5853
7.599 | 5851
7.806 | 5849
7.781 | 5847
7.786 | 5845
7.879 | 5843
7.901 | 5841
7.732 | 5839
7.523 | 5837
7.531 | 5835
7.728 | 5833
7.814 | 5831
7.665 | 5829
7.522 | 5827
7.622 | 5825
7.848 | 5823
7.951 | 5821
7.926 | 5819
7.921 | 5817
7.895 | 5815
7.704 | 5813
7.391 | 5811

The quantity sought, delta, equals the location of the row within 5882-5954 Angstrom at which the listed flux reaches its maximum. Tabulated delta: 5921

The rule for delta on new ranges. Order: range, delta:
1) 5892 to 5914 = 5905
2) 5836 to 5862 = 5841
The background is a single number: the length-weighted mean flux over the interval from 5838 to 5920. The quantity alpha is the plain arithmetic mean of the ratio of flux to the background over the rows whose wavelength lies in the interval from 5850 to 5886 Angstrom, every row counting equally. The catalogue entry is 1.01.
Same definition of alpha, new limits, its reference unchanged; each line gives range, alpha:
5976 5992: 1.04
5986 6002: 1.01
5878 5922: 0.98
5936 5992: 1.04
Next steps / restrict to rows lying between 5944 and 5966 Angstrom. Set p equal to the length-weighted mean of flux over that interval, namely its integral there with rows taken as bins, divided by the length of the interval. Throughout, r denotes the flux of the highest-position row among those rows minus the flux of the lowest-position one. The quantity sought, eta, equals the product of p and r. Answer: 4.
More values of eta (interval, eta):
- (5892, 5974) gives 9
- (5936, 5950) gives -2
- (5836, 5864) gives -7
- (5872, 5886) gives -9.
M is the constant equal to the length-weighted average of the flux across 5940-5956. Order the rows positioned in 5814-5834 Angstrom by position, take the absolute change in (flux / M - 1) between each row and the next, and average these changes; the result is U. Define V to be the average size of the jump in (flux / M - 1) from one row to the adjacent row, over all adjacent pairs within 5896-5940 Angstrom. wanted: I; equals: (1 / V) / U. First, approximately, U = 0.0132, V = 0.042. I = 1788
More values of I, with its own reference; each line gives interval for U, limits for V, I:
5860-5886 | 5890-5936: 645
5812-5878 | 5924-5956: 2829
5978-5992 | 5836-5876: 1405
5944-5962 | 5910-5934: 1059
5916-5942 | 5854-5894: 1632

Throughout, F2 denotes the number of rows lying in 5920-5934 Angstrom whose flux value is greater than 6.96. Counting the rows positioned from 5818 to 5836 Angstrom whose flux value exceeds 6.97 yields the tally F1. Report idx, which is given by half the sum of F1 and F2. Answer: 8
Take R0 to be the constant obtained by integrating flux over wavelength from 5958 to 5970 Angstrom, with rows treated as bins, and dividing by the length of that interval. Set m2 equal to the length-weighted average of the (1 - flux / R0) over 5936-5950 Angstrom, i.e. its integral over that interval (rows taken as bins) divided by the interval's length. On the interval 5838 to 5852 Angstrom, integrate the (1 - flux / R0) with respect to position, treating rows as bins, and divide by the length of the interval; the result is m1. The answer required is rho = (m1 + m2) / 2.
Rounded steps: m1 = -0.031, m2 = 0.02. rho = -0.005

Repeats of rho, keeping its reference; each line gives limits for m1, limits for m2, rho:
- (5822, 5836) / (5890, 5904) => 0.063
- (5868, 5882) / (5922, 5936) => -0.016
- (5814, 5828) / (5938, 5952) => -0.004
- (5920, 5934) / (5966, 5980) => -0.023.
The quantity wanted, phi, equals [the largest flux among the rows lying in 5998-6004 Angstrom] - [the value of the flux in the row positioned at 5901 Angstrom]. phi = 0.3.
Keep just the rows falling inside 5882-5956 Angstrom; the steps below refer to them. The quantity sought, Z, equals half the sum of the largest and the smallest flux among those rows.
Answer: 7.05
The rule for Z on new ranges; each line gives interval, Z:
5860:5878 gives 7.39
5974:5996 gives 7.41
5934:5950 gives 7.45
